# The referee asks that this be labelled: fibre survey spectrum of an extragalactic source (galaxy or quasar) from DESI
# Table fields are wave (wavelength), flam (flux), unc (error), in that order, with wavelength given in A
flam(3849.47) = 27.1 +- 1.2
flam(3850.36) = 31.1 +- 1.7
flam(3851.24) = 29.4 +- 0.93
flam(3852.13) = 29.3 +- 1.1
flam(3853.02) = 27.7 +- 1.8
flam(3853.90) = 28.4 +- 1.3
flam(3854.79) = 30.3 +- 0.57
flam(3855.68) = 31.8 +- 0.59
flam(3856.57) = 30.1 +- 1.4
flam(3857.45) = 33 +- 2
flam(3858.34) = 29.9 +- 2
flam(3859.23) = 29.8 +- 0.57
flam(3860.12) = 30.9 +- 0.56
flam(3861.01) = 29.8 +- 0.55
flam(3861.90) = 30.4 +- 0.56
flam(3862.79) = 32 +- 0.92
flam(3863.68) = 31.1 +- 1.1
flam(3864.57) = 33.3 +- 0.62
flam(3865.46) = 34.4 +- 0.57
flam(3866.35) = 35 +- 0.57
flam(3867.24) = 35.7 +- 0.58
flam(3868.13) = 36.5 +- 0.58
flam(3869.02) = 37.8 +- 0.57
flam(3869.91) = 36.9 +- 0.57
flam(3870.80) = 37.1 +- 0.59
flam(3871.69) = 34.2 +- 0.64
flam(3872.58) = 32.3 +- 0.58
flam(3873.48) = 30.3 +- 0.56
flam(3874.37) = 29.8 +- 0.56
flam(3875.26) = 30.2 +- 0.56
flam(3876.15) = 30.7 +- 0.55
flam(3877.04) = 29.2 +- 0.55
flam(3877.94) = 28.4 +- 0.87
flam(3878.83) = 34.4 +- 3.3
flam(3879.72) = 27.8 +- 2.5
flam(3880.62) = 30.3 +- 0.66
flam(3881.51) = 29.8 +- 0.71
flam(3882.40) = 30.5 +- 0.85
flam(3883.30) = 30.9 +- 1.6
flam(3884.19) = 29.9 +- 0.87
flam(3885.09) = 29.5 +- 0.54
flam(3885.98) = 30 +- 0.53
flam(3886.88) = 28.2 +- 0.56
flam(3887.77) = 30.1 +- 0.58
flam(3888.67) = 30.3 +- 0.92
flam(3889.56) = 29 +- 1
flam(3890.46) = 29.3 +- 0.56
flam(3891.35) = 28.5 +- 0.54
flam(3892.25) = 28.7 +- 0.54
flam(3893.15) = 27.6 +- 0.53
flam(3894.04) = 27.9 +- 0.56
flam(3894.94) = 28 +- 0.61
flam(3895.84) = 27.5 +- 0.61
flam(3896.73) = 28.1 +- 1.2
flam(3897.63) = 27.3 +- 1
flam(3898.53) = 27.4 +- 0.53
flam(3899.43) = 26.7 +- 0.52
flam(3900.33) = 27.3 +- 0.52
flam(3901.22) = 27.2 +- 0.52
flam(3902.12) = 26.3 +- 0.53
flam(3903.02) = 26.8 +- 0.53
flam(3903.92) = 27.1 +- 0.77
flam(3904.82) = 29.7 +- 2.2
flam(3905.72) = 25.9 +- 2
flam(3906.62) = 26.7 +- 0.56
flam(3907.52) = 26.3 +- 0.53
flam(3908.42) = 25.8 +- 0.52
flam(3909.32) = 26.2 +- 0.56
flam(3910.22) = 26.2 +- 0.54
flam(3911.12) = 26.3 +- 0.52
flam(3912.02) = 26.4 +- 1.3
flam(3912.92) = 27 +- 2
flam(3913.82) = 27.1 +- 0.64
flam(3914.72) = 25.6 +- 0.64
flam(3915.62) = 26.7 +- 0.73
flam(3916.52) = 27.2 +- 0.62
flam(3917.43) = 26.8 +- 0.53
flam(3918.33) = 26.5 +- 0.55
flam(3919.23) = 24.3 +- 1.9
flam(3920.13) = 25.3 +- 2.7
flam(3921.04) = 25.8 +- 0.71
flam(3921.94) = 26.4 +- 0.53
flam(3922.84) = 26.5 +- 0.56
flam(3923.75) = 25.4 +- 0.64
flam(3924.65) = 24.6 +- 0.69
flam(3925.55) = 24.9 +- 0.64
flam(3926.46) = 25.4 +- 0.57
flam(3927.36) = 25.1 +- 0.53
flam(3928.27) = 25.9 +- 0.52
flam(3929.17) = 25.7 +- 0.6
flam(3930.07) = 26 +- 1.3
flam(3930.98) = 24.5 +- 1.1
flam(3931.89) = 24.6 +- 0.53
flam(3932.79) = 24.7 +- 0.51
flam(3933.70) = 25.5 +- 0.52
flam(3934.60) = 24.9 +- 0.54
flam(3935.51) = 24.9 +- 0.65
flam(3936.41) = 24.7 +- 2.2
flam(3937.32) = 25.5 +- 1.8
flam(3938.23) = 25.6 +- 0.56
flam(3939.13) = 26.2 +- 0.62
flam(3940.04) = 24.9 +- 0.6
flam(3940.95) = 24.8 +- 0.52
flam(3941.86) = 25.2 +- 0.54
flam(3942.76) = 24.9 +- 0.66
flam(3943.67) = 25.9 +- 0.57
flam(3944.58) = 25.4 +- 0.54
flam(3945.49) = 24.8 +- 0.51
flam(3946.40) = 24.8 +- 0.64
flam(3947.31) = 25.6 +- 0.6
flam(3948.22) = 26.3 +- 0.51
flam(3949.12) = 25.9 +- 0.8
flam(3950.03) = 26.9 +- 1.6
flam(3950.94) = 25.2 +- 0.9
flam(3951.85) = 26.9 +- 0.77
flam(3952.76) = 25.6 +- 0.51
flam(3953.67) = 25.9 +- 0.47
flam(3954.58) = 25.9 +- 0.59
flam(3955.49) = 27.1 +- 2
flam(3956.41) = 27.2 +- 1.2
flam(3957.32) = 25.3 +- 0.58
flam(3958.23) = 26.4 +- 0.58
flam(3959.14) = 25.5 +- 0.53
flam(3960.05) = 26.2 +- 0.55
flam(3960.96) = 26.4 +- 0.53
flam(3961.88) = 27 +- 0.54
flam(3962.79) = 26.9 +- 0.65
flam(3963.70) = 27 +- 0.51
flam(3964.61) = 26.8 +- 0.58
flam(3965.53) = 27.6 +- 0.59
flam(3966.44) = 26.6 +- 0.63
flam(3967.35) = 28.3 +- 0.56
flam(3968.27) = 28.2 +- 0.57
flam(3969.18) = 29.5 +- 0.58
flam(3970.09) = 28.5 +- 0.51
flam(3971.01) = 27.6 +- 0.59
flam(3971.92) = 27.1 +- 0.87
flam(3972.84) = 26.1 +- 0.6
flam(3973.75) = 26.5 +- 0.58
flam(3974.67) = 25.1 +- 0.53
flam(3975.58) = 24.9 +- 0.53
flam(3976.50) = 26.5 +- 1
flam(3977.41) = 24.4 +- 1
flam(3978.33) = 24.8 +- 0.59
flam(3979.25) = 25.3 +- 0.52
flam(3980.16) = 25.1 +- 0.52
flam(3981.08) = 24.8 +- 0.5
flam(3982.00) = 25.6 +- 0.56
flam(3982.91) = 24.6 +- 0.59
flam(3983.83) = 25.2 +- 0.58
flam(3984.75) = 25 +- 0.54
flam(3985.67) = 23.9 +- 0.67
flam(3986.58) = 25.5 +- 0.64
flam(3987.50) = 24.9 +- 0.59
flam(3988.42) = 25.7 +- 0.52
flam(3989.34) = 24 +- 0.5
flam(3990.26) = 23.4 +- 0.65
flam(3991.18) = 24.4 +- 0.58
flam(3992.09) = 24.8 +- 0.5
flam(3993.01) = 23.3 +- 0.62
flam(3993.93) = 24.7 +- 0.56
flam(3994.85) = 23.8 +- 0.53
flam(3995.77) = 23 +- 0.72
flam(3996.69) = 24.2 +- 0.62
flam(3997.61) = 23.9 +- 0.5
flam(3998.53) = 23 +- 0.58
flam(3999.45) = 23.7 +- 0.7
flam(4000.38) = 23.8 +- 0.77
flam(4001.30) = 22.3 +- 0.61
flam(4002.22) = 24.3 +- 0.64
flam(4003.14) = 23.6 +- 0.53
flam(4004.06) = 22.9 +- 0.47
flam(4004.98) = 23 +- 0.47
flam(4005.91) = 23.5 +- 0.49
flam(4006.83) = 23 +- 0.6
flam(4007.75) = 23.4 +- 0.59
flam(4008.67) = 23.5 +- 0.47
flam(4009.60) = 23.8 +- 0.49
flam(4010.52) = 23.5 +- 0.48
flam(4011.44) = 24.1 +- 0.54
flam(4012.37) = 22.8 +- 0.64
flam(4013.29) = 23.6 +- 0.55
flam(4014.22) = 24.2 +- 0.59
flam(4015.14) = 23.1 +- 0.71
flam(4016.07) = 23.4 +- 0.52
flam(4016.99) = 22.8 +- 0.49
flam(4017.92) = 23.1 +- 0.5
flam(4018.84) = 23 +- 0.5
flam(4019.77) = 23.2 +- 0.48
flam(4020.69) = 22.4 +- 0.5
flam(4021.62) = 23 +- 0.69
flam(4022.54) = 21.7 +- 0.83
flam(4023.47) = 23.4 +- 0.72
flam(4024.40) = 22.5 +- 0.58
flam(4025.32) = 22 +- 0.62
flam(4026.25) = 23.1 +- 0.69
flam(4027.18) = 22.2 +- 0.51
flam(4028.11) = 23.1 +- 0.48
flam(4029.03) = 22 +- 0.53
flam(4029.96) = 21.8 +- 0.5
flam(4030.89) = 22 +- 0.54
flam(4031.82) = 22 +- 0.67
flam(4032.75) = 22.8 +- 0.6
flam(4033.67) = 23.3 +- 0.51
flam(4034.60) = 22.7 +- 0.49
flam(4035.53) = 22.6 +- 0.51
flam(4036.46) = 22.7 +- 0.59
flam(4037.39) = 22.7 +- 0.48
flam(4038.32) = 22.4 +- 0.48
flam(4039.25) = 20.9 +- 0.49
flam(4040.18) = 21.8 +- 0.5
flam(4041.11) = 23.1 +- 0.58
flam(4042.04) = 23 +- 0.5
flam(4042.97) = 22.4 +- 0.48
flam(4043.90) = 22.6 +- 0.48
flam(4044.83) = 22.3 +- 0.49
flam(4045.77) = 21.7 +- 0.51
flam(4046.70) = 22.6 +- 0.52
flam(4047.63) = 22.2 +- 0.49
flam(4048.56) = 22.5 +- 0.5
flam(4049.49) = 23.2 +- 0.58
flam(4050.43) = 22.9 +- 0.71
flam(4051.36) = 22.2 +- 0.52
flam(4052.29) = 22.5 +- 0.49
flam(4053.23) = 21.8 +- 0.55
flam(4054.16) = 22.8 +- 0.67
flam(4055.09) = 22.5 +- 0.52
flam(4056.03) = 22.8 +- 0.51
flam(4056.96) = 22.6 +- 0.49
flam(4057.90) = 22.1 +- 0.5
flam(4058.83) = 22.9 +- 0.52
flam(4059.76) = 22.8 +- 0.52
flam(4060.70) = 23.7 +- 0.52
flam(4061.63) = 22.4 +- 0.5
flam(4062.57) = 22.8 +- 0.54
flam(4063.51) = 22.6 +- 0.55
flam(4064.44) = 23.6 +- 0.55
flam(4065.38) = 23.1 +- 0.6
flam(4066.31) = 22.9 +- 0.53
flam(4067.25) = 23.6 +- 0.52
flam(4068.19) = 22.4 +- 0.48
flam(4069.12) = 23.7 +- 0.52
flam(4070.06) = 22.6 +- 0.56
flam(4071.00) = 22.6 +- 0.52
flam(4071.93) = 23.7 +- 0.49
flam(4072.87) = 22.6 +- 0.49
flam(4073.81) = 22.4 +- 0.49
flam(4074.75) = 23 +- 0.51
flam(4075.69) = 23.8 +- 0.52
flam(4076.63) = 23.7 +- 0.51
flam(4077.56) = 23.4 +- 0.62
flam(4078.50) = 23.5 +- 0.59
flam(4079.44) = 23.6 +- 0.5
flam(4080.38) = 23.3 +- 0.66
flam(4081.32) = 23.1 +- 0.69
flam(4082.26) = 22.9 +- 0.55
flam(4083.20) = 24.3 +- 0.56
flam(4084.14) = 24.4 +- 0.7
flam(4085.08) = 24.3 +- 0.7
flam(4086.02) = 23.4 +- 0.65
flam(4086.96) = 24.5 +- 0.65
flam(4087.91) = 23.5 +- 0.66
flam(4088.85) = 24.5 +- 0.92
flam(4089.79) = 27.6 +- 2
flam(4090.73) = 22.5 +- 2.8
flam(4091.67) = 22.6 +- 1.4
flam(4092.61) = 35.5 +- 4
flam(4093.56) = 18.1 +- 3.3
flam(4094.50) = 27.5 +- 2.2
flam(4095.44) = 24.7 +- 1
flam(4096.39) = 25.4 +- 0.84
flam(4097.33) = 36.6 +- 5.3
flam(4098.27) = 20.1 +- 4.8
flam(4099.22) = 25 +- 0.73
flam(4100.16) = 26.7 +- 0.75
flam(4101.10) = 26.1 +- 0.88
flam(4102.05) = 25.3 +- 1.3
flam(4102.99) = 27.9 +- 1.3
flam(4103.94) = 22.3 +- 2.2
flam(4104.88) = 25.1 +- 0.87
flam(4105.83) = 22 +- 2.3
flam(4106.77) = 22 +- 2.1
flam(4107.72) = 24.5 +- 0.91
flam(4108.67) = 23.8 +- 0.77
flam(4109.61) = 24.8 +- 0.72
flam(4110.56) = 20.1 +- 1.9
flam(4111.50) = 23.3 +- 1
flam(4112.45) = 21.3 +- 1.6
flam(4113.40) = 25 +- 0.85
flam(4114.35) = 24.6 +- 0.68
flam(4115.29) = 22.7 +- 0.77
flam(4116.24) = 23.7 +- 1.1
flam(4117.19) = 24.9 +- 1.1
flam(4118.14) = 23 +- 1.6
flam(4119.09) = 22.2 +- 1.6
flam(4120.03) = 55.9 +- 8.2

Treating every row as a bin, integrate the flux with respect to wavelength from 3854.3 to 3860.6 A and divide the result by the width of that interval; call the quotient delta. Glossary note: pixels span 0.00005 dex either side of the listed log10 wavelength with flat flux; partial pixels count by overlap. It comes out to 30.8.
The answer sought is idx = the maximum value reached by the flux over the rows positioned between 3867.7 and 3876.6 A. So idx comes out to 37.8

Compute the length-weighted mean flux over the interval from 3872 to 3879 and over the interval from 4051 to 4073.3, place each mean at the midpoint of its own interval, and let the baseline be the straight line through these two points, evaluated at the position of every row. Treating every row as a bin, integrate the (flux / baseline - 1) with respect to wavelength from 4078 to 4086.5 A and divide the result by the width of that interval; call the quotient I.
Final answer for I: 0.076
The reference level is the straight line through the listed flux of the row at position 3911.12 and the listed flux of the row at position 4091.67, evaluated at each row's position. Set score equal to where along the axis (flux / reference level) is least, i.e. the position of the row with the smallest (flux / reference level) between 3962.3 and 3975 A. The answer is 3974.67 A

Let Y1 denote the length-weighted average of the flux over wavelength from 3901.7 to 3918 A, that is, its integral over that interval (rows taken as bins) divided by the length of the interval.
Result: 27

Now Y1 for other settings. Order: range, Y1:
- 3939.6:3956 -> 26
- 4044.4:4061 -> 23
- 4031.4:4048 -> 22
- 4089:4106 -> 26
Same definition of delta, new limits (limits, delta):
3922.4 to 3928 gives 25.3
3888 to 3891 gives 29.6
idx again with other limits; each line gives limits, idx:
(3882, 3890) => 30.9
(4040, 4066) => 23.7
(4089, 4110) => 36.6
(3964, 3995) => 29.5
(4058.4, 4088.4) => 24.5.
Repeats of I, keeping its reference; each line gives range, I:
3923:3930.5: -0.106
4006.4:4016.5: -0.057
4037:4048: -0.056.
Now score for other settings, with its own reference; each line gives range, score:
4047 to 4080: 4053.23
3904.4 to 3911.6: 3908.42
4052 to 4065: 4053.23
